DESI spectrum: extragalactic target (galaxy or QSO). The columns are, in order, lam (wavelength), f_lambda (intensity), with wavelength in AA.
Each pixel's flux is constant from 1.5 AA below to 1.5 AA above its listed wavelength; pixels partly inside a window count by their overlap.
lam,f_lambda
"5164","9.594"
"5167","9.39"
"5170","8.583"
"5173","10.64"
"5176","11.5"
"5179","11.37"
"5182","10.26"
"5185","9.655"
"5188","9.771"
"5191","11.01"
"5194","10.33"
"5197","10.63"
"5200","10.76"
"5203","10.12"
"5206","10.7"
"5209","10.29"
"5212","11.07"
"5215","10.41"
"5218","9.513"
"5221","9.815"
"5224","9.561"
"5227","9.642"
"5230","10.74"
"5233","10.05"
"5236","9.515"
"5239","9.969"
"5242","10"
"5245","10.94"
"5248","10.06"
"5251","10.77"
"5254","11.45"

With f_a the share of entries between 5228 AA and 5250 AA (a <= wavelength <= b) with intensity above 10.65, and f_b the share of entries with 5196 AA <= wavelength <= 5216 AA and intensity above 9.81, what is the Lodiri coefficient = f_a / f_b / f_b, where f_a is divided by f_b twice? 0.3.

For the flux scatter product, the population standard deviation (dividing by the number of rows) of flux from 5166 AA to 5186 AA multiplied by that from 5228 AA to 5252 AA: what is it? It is 0.46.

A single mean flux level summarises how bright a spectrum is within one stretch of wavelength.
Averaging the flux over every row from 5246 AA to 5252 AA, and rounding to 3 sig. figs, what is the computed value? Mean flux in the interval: 10.4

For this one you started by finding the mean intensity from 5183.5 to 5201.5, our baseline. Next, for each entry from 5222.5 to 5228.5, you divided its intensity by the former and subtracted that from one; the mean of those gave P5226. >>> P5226 0.07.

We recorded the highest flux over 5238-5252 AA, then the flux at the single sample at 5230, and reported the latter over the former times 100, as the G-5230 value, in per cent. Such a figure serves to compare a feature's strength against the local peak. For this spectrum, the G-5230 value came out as 98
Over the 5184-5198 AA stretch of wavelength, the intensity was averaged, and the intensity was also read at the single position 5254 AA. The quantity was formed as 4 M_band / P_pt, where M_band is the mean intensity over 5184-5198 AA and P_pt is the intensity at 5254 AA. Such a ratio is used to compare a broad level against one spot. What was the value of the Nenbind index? 3.6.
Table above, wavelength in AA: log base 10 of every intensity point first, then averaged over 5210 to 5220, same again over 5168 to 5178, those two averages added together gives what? 2.020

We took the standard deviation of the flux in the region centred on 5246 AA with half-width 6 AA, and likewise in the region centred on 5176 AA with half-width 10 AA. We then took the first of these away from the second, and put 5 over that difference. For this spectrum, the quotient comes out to 9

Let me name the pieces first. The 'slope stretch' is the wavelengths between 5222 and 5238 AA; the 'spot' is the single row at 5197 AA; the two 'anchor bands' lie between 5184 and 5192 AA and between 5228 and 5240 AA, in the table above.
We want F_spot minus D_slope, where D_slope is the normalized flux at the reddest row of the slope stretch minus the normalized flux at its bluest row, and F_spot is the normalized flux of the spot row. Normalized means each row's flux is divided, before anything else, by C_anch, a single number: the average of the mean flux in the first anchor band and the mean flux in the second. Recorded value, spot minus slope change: 1.06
